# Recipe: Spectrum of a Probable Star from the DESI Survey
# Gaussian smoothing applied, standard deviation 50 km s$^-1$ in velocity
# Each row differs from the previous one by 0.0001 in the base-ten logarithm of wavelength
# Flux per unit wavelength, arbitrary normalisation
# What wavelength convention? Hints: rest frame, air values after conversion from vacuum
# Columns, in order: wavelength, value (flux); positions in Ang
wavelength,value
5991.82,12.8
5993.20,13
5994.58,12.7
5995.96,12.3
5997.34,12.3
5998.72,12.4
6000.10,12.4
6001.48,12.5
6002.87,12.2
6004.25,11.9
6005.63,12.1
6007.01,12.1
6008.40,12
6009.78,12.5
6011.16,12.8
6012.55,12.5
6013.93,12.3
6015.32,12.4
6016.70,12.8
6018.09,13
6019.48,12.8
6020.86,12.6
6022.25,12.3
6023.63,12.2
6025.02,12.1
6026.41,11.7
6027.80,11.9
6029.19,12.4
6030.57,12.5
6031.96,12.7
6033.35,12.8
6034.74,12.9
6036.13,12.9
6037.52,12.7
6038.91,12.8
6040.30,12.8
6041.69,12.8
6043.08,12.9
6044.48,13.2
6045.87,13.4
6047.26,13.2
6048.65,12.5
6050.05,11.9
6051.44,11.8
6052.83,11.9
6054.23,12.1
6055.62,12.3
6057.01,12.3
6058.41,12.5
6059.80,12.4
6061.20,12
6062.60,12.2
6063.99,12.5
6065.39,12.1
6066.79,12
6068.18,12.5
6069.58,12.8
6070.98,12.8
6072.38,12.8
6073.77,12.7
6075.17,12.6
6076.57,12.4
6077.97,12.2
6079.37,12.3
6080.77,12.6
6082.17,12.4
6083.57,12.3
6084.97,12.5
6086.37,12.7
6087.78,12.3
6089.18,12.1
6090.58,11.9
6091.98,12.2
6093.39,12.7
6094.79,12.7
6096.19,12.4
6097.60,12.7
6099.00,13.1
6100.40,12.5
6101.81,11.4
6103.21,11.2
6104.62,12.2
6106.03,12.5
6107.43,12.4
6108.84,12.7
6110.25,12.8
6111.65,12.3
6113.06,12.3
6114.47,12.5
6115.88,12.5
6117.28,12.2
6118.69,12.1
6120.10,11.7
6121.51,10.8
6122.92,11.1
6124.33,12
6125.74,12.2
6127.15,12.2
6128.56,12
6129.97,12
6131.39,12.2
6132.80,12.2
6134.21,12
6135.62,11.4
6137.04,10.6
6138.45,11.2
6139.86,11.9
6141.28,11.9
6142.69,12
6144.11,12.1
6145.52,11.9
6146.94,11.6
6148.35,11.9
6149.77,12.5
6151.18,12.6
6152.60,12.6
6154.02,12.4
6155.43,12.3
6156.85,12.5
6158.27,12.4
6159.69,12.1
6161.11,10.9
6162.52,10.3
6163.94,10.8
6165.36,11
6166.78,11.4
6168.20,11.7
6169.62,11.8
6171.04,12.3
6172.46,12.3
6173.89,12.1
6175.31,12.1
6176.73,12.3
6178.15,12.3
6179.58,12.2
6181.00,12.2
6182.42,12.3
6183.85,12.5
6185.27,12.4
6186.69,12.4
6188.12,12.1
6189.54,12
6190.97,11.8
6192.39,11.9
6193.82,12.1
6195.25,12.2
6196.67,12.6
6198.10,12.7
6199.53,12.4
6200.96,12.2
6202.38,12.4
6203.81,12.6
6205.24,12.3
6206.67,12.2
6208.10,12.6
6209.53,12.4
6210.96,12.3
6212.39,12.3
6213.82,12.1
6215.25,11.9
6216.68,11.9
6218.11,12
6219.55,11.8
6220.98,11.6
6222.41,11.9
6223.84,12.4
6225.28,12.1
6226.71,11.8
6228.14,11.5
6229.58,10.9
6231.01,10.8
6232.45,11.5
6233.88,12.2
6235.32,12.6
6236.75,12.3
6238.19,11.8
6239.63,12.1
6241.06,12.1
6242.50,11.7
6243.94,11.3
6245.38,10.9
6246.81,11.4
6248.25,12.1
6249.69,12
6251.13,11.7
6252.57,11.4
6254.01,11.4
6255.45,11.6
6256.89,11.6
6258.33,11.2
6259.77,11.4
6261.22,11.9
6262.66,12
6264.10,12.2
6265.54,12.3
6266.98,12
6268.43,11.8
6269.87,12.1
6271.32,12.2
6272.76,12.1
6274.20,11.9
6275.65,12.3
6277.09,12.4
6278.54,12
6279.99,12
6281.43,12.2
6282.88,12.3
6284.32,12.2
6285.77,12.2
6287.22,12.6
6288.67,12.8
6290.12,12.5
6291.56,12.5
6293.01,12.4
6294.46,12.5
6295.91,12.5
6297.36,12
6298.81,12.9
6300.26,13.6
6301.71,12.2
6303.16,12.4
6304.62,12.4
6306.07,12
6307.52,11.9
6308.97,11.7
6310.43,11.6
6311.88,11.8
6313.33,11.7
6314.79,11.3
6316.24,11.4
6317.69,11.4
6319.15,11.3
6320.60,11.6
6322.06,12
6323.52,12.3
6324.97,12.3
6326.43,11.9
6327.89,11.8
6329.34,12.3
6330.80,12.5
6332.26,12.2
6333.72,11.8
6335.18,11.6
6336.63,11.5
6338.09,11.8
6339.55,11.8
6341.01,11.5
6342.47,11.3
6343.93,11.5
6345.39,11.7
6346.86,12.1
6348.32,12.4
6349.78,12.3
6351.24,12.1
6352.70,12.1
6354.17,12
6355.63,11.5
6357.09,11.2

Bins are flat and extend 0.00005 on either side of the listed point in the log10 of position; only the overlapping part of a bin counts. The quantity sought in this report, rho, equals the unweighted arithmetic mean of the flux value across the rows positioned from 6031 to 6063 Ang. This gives 12.6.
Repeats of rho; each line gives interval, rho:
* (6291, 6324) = 12.1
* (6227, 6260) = 11.6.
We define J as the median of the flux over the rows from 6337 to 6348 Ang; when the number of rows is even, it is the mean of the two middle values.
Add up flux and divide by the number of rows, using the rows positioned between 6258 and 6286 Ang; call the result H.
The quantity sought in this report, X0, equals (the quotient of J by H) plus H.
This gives 13.0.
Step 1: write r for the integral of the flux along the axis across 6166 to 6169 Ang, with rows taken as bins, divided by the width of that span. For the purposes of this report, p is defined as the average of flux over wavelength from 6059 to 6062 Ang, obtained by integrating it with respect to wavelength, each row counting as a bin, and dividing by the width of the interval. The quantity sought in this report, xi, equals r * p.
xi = 141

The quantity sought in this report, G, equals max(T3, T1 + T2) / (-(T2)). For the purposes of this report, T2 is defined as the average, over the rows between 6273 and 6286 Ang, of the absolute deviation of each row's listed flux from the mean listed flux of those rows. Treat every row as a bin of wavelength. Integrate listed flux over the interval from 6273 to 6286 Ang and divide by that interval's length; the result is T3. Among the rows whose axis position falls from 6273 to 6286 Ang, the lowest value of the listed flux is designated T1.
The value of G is -91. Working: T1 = 11.9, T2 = 0.13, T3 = 12.2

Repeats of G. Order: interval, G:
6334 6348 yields -64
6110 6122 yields -30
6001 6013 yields -48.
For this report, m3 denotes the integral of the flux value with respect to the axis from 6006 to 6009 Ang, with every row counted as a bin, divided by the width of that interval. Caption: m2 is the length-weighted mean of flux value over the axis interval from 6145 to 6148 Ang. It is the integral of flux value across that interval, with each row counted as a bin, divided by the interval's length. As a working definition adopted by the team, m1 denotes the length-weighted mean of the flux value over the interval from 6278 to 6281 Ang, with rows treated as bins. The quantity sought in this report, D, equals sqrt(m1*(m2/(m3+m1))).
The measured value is 2.42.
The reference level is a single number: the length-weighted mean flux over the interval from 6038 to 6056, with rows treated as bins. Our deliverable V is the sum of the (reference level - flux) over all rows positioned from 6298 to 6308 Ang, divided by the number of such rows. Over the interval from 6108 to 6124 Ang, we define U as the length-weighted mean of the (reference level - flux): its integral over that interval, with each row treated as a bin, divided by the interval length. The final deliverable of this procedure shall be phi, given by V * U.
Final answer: 0.05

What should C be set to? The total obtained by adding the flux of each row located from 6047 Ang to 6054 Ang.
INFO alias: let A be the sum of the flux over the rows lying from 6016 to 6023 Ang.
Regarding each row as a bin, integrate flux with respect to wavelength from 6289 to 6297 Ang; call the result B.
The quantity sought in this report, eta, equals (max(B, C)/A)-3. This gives -1.43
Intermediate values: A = 63.5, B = 99.8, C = 61.3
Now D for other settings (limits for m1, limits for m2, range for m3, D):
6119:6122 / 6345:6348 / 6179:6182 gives 2.40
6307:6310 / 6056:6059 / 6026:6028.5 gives 2.49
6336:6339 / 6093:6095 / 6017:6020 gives 2.46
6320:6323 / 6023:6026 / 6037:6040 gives 2.41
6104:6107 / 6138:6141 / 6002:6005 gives 2.43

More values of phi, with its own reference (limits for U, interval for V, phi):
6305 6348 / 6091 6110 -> 0.18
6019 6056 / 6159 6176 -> 0.07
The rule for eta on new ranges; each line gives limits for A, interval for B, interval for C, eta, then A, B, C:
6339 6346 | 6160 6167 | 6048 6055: -1.68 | 57.8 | 76.5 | 60.2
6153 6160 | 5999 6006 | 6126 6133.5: -1.61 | 61.7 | 85.7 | 60.6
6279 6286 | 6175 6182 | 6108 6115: -1.59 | 60.9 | 85.7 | 62.6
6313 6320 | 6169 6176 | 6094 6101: -1.51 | 57.1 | 84.8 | 63.4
